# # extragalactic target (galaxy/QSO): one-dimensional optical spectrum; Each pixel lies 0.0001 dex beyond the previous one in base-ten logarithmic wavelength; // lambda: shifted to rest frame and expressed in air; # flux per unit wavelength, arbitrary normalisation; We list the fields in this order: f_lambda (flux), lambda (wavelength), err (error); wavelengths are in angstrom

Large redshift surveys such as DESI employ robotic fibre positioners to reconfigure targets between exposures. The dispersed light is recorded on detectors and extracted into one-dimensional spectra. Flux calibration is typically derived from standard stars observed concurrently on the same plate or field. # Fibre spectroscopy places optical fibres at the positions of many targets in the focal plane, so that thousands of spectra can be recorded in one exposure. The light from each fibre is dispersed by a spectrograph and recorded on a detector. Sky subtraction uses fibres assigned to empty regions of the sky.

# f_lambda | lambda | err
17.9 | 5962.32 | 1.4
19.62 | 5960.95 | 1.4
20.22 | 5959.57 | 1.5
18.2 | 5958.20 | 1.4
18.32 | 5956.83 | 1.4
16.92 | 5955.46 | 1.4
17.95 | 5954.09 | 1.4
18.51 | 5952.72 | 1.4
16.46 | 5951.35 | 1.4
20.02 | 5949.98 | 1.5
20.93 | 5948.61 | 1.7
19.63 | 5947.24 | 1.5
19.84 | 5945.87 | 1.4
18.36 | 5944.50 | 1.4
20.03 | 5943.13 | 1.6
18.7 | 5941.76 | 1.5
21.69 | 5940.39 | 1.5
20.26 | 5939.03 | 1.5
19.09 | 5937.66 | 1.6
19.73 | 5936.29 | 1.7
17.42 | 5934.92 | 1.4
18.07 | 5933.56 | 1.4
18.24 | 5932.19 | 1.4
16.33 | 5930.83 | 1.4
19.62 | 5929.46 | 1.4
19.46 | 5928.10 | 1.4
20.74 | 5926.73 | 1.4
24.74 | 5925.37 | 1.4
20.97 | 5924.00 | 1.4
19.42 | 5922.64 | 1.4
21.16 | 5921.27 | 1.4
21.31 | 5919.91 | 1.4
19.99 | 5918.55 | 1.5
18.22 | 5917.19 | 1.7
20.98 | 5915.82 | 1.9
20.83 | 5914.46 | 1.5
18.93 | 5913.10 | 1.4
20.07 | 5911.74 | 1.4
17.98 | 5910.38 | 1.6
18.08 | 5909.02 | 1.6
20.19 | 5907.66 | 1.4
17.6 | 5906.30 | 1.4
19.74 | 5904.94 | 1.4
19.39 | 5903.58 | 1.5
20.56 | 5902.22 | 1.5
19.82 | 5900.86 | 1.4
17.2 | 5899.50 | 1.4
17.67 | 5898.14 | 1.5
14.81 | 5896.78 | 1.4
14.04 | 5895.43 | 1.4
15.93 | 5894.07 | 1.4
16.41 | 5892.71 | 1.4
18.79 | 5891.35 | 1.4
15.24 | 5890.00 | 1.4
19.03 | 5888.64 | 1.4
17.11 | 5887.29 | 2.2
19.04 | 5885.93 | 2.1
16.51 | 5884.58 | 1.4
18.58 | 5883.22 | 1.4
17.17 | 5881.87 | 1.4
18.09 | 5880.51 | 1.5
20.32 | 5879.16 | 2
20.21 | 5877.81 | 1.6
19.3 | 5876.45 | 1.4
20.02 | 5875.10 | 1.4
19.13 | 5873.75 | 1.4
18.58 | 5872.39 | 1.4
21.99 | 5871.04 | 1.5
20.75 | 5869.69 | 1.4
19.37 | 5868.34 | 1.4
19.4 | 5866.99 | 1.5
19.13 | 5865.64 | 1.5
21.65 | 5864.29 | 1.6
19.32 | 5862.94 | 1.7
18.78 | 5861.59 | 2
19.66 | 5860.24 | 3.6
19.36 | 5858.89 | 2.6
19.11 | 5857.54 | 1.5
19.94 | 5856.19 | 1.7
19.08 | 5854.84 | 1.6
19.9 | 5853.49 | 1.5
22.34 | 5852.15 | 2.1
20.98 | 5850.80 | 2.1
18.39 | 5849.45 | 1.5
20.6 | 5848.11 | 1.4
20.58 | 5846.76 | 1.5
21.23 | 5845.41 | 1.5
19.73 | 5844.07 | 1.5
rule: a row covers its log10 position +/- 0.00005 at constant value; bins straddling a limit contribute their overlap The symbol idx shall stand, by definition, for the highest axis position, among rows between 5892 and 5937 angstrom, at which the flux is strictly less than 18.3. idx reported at 5934.92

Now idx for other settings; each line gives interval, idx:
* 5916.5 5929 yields 5917.19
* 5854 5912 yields 5910.38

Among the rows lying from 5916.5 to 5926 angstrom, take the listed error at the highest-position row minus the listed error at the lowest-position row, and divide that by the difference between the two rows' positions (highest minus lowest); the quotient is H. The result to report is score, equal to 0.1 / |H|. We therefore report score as 3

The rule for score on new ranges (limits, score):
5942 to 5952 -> 4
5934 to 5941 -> 5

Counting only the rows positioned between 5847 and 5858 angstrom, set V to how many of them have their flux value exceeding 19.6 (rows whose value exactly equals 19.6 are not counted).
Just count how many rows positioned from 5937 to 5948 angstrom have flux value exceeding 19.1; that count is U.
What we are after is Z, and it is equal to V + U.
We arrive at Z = 10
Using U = 5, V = 5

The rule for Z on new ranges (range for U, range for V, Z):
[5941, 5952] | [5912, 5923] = 10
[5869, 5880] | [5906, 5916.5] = 11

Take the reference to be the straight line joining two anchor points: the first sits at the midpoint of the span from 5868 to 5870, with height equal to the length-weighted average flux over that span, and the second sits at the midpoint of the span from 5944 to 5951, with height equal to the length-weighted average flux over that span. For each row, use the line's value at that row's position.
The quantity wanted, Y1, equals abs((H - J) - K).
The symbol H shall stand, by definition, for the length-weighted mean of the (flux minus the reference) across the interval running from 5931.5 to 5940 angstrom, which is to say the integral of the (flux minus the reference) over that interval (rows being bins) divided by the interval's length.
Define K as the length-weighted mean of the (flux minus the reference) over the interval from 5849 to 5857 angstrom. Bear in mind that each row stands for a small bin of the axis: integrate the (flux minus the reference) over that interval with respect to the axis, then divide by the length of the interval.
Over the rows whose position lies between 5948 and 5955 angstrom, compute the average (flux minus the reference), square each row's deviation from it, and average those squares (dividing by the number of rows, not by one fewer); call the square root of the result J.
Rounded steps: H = -0.8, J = 1.6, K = 0.0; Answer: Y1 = 2.3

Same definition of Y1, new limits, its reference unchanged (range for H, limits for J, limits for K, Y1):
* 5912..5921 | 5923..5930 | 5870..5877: 1.4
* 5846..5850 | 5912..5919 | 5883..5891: 1.1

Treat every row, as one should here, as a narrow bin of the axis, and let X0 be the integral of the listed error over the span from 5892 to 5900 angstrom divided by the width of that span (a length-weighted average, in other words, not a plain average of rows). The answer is 1.42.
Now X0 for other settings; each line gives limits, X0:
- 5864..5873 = 1.47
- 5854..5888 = 1.71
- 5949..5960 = 1.43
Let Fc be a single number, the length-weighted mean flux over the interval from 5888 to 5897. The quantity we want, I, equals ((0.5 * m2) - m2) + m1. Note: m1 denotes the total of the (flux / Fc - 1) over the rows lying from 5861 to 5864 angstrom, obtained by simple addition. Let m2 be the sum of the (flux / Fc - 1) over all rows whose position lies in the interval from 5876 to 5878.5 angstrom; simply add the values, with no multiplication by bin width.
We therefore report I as 0.1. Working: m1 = 0.3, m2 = 0.41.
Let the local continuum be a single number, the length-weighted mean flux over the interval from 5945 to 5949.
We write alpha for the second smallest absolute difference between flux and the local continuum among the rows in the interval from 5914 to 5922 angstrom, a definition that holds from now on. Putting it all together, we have 0.85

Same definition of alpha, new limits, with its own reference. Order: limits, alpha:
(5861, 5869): 0.61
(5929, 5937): 0.36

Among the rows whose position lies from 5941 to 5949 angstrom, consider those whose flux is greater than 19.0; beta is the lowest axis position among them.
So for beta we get 5943.13 angstrom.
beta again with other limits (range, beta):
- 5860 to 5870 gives 5860.24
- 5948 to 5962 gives 5948.61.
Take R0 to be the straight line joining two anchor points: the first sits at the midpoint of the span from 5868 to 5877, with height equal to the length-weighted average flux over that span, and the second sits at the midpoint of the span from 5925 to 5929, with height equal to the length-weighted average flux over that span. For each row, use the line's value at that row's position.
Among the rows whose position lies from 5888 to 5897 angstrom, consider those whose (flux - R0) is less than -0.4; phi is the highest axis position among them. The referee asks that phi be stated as 5896.78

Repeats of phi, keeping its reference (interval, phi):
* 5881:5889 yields 5888.64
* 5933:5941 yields 5939.03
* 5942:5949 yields 5948.61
